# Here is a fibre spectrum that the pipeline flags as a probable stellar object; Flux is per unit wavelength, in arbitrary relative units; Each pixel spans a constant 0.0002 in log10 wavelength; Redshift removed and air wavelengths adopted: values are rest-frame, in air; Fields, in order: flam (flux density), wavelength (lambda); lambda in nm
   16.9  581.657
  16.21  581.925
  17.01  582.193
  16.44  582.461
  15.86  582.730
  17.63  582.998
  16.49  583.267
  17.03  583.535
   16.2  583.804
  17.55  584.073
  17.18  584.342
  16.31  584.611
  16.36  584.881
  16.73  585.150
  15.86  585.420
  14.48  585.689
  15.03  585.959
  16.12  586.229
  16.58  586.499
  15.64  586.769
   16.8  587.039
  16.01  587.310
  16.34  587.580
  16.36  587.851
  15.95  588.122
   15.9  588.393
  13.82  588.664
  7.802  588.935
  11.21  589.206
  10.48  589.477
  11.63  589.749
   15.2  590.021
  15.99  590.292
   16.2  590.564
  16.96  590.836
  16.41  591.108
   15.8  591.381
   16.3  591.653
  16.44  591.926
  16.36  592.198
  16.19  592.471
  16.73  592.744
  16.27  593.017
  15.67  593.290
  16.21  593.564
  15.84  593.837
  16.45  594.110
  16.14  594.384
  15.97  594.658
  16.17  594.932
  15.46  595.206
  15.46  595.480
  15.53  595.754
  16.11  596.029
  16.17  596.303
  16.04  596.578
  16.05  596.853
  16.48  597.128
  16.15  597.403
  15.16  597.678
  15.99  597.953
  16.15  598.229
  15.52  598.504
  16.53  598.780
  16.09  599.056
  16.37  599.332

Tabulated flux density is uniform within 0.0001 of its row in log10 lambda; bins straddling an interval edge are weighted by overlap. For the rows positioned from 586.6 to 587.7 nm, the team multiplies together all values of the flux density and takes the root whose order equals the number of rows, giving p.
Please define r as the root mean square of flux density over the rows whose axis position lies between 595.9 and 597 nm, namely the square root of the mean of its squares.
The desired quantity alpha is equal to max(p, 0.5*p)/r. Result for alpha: 1.01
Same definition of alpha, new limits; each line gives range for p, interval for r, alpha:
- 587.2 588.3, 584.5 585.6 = 0.99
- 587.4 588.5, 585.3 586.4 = 1.05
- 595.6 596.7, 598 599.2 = 0.99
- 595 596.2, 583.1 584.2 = 0.93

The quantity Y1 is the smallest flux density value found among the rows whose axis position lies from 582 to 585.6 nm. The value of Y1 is 15.86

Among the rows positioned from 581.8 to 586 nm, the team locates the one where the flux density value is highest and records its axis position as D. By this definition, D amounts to 582.998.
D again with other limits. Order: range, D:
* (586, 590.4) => 587.039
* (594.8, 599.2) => 598.780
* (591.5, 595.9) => 592.744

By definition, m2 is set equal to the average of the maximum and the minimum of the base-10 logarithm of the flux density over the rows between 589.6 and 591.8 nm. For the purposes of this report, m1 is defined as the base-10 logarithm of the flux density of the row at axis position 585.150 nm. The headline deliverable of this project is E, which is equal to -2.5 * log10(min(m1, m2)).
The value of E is -0.149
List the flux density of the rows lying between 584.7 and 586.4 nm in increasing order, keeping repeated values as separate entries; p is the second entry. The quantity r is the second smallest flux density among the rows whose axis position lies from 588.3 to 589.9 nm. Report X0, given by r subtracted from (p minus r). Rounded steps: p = 15.03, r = 10.48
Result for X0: -5.9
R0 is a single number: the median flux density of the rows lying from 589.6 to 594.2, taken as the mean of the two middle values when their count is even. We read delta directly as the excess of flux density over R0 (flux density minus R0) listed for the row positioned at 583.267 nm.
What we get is 0.28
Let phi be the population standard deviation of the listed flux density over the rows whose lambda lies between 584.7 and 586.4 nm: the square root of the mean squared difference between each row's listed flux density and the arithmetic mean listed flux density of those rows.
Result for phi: 0.8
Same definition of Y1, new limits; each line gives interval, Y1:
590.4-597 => 15.46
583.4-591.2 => 7.802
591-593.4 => 15.67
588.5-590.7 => 7.802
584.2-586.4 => 14.48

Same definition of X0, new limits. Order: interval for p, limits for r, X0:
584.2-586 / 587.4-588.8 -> -16.8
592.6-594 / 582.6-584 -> -16.6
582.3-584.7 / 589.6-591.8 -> -14.2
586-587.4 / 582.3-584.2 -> -16.4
